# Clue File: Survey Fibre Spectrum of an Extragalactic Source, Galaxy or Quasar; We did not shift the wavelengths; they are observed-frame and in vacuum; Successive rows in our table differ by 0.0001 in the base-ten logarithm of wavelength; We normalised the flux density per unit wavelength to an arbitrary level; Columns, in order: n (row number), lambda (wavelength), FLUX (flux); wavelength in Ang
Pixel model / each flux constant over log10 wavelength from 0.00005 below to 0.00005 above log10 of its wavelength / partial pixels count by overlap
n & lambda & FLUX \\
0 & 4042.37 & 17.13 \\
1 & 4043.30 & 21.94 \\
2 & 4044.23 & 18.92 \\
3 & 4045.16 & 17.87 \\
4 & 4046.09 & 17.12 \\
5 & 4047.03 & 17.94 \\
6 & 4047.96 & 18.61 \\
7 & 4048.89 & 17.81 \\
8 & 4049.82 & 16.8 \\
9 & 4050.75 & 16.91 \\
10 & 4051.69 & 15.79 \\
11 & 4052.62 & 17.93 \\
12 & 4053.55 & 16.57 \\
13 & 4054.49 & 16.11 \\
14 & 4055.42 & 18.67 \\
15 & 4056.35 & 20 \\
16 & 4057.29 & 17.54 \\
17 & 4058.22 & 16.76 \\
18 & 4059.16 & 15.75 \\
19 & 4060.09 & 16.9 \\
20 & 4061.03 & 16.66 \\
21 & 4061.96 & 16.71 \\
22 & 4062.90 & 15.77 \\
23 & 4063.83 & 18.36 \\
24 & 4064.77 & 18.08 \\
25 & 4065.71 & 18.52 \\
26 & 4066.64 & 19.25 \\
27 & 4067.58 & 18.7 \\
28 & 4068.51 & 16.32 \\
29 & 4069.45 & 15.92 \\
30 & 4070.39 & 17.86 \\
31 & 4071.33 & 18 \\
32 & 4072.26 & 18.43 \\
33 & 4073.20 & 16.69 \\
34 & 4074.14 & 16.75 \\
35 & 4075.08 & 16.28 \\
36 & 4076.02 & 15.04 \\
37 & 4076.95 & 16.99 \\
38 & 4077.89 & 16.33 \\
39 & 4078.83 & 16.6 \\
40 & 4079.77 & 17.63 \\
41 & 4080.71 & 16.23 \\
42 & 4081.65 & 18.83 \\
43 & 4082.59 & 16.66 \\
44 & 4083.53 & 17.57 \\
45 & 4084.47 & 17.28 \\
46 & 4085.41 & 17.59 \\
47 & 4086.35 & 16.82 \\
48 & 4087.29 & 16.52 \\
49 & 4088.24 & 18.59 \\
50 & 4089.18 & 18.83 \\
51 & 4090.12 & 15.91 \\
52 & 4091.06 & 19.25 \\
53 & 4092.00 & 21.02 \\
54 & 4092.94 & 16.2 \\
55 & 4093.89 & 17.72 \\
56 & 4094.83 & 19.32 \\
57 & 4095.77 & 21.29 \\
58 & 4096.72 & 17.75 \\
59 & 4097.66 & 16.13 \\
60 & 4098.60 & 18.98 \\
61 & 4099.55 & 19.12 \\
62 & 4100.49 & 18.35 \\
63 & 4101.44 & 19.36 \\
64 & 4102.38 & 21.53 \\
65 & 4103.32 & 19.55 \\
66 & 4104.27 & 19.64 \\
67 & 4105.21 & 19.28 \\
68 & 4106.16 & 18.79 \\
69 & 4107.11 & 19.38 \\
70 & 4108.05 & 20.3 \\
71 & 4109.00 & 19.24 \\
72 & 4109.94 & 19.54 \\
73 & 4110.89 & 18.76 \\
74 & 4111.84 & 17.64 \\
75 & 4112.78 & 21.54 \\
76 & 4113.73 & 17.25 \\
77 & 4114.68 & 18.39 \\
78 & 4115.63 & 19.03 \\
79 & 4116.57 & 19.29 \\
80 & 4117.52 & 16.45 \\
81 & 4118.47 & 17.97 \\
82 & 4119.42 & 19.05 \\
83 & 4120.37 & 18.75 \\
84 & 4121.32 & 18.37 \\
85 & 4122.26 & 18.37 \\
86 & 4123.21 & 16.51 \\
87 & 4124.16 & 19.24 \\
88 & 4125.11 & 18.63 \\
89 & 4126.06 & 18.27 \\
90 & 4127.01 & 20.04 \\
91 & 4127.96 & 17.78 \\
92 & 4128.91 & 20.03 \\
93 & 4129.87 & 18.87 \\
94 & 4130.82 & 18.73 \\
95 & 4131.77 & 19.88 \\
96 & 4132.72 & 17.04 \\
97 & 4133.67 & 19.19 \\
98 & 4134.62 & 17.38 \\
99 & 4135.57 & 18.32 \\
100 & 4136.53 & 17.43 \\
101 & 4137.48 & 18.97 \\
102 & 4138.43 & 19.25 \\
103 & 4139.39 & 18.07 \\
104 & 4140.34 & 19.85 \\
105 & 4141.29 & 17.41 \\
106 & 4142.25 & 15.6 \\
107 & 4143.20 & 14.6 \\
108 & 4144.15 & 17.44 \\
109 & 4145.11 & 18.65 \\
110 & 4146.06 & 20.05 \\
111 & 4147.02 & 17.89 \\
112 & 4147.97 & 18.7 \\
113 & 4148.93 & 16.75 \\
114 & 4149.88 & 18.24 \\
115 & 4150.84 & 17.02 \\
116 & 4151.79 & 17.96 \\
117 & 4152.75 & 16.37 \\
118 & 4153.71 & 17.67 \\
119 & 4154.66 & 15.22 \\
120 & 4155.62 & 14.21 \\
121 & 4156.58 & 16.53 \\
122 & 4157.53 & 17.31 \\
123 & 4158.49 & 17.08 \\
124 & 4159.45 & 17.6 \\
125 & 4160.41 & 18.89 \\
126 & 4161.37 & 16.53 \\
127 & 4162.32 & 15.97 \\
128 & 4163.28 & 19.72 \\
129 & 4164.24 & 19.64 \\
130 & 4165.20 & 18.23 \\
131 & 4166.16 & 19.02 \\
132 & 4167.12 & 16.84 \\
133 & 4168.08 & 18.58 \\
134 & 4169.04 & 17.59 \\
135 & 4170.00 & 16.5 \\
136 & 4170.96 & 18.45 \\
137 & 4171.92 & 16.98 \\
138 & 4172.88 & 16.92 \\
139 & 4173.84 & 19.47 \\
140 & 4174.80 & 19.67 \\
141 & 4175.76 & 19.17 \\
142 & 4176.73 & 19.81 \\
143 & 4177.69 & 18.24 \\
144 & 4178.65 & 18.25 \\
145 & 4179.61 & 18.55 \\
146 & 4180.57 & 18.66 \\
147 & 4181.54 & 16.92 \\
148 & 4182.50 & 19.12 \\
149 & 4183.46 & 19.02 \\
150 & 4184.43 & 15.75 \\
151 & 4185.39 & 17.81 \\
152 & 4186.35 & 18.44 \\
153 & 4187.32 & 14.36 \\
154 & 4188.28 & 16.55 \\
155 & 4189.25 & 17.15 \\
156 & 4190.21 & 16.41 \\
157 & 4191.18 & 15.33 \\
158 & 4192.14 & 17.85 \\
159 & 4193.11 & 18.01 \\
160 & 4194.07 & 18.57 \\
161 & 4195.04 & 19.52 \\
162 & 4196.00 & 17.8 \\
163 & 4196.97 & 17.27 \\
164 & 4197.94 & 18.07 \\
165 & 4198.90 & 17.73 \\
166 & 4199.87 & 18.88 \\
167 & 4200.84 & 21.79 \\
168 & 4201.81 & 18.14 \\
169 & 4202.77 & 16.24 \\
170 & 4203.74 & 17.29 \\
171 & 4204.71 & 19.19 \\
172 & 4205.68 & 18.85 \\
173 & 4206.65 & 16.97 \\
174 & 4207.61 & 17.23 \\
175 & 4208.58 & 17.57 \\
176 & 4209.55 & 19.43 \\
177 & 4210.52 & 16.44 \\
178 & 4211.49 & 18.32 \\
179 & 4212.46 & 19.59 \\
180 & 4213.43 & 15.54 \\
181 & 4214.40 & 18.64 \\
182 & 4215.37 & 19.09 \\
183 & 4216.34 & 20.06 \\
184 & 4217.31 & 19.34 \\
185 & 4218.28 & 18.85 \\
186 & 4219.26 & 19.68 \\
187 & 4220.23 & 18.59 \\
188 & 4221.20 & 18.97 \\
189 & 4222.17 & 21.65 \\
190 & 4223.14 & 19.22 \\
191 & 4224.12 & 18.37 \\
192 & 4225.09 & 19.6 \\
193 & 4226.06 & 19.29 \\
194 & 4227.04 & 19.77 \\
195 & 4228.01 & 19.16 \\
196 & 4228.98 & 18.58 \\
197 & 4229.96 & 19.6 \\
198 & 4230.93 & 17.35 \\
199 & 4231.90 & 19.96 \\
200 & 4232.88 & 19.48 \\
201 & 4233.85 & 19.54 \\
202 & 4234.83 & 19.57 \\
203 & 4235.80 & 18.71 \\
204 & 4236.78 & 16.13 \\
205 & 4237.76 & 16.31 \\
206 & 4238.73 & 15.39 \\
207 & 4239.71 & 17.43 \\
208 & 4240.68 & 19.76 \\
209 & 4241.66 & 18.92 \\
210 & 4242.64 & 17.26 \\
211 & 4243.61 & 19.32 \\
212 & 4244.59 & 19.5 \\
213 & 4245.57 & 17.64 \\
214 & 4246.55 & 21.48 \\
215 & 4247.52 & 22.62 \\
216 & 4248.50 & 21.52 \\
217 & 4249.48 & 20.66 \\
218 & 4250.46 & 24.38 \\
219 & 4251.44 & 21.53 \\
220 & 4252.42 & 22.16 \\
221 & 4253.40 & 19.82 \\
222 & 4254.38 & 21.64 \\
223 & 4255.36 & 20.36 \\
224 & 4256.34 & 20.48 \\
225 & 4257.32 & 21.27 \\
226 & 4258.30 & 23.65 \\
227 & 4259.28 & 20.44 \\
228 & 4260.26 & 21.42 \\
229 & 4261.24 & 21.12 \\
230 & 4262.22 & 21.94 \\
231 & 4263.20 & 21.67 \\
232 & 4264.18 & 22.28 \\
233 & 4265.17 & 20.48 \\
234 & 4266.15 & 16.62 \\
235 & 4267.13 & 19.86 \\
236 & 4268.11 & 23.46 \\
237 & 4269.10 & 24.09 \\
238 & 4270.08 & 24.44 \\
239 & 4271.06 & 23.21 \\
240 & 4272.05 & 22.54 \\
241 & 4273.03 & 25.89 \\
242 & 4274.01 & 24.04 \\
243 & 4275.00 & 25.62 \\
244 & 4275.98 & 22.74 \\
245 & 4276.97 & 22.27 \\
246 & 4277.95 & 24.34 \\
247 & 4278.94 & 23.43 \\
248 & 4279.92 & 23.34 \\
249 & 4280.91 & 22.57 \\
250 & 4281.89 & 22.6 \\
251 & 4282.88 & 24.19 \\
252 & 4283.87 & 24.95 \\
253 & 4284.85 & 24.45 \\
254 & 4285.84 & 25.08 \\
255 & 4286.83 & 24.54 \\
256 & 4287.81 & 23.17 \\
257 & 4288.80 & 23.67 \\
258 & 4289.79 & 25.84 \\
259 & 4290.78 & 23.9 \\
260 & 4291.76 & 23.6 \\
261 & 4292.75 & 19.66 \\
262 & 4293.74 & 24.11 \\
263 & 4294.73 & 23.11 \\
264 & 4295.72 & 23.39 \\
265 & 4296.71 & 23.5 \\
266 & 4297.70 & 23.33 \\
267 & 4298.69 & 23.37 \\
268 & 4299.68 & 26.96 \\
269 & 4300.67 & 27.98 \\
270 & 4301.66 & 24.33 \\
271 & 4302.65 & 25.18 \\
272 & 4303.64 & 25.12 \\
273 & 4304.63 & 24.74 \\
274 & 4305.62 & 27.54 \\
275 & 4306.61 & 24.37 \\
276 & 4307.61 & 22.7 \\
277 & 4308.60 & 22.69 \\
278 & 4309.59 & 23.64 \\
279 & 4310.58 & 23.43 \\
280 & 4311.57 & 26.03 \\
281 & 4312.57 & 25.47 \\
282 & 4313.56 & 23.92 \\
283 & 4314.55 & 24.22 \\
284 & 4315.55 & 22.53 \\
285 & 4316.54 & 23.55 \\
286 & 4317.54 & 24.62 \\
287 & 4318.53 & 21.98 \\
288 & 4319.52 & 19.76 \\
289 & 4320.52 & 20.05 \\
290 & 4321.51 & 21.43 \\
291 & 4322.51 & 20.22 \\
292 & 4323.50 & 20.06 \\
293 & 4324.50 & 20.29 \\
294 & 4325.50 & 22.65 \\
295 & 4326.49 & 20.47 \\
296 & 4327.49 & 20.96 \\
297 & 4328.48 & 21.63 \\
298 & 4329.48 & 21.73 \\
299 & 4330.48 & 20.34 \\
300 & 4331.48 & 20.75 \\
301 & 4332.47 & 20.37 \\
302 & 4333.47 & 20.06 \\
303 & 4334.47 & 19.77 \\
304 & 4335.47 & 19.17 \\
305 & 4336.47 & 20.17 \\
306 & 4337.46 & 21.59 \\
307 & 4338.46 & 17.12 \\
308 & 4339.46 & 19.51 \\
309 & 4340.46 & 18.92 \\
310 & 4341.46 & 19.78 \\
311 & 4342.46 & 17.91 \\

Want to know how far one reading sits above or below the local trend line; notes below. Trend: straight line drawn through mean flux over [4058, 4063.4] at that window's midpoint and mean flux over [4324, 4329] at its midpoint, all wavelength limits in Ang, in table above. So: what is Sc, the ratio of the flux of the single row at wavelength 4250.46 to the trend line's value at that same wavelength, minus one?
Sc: 0.23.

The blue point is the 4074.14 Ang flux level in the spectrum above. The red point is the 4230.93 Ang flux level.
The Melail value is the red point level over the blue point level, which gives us 1.04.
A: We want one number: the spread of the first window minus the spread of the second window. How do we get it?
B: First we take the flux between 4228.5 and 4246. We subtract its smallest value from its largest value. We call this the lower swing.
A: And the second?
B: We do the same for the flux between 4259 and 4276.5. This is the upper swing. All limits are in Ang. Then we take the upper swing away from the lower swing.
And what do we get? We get -4.7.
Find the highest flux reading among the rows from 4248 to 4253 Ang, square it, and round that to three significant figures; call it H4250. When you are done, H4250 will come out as 594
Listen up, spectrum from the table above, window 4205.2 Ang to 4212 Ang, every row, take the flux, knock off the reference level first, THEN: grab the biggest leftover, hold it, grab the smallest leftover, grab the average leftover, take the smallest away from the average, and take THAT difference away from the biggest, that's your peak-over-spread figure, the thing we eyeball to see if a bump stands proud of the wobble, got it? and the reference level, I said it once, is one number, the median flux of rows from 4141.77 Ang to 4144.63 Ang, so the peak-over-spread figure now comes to 2.4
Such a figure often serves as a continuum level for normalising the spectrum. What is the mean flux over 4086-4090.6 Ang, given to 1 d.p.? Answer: 17.3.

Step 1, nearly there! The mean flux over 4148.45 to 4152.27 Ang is 17.5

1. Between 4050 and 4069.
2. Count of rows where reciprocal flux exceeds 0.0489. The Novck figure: 20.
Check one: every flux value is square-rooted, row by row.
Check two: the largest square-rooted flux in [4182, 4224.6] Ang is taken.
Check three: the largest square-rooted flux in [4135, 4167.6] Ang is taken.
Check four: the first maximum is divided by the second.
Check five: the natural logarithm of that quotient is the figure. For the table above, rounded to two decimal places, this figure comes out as 0.04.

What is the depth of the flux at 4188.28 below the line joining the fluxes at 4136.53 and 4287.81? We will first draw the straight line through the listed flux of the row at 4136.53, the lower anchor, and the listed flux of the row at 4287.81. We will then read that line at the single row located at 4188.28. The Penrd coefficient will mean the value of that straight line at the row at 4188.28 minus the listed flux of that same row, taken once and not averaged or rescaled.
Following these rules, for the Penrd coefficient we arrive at 2.8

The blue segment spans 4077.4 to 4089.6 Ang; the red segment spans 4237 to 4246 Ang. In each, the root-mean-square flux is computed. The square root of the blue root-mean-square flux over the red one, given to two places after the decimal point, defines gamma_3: 0.98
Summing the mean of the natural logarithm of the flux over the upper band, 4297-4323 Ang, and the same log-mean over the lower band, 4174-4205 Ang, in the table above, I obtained 6.05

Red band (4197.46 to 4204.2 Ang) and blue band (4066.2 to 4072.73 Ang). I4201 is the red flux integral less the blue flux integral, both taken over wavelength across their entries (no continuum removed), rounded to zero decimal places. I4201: 7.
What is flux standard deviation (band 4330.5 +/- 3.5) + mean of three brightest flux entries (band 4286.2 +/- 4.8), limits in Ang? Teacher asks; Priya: 25.9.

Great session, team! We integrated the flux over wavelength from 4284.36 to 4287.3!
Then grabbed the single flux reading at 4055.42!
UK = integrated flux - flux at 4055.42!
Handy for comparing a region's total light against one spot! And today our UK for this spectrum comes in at 54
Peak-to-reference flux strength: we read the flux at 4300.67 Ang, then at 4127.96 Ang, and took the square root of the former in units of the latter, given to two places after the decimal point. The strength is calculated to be 1.25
